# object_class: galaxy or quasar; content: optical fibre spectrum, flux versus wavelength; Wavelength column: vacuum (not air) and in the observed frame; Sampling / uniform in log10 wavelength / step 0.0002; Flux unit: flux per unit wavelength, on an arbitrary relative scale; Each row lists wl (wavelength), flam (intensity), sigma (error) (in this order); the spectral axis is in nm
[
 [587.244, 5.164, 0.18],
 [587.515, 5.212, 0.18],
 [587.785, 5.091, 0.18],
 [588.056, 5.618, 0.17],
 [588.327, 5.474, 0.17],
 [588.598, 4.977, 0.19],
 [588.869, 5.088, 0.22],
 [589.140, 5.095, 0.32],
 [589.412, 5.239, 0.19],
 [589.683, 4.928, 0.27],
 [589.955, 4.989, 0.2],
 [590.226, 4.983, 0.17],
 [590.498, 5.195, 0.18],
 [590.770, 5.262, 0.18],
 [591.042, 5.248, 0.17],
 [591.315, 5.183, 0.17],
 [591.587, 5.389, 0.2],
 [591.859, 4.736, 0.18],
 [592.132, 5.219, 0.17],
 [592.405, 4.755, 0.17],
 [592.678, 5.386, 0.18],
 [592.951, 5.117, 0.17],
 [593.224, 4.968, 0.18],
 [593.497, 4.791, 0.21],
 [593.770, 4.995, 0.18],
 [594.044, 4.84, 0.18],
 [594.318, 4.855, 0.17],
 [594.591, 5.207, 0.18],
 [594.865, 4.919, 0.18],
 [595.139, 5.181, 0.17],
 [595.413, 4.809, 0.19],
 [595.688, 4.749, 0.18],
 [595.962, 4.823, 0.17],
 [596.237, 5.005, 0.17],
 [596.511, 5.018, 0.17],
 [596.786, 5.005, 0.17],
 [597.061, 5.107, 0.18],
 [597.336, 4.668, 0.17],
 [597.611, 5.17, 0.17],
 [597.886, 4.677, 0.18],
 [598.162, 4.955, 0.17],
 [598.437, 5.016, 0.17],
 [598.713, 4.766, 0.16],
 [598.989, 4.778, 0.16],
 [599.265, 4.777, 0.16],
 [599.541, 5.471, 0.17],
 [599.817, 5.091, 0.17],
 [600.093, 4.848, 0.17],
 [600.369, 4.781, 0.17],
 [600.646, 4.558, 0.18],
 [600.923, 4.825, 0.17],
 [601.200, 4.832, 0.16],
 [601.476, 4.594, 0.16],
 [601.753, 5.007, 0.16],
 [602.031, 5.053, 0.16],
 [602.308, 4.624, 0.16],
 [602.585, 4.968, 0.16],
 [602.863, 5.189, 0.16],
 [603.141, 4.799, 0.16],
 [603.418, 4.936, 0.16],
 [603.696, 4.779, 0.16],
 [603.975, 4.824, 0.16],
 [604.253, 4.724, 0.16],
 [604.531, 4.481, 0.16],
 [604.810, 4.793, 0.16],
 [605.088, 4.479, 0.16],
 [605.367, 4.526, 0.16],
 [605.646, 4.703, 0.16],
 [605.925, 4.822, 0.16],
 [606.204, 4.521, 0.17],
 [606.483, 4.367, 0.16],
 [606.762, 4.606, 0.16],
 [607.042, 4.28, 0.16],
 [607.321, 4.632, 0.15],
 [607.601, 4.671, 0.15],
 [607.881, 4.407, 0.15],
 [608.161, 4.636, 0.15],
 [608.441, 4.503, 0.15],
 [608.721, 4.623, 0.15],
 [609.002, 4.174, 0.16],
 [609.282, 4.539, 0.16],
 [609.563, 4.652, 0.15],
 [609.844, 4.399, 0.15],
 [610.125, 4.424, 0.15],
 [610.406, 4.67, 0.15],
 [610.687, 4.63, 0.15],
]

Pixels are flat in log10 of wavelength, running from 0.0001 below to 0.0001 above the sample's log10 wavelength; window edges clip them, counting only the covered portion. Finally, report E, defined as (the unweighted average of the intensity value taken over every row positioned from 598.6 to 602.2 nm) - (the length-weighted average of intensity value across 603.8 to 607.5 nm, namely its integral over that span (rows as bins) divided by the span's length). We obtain 0.28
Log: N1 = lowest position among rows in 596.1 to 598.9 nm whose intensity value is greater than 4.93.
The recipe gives 596.237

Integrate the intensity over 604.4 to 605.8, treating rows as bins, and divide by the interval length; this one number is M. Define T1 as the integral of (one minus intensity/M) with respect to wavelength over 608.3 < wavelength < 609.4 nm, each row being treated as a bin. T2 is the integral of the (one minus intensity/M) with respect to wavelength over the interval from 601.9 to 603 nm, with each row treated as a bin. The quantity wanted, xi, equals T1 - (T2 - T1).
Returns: 0.15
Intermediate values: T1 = 0.03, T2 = -0.086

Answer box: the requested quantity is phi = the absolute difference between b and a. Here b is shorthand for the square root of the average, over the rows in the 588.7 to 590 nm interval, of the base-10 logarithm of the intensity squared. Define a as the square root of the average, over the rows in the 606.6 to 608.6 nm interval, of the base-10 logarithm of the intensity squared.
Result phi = 0.05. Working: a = 0.656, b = 0.705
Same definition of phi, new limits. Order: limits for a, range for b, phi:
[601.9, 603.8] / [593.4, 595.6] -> 0.00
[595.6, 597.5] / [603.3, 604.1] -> 0.01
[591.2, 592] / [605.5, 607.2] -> 0.05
